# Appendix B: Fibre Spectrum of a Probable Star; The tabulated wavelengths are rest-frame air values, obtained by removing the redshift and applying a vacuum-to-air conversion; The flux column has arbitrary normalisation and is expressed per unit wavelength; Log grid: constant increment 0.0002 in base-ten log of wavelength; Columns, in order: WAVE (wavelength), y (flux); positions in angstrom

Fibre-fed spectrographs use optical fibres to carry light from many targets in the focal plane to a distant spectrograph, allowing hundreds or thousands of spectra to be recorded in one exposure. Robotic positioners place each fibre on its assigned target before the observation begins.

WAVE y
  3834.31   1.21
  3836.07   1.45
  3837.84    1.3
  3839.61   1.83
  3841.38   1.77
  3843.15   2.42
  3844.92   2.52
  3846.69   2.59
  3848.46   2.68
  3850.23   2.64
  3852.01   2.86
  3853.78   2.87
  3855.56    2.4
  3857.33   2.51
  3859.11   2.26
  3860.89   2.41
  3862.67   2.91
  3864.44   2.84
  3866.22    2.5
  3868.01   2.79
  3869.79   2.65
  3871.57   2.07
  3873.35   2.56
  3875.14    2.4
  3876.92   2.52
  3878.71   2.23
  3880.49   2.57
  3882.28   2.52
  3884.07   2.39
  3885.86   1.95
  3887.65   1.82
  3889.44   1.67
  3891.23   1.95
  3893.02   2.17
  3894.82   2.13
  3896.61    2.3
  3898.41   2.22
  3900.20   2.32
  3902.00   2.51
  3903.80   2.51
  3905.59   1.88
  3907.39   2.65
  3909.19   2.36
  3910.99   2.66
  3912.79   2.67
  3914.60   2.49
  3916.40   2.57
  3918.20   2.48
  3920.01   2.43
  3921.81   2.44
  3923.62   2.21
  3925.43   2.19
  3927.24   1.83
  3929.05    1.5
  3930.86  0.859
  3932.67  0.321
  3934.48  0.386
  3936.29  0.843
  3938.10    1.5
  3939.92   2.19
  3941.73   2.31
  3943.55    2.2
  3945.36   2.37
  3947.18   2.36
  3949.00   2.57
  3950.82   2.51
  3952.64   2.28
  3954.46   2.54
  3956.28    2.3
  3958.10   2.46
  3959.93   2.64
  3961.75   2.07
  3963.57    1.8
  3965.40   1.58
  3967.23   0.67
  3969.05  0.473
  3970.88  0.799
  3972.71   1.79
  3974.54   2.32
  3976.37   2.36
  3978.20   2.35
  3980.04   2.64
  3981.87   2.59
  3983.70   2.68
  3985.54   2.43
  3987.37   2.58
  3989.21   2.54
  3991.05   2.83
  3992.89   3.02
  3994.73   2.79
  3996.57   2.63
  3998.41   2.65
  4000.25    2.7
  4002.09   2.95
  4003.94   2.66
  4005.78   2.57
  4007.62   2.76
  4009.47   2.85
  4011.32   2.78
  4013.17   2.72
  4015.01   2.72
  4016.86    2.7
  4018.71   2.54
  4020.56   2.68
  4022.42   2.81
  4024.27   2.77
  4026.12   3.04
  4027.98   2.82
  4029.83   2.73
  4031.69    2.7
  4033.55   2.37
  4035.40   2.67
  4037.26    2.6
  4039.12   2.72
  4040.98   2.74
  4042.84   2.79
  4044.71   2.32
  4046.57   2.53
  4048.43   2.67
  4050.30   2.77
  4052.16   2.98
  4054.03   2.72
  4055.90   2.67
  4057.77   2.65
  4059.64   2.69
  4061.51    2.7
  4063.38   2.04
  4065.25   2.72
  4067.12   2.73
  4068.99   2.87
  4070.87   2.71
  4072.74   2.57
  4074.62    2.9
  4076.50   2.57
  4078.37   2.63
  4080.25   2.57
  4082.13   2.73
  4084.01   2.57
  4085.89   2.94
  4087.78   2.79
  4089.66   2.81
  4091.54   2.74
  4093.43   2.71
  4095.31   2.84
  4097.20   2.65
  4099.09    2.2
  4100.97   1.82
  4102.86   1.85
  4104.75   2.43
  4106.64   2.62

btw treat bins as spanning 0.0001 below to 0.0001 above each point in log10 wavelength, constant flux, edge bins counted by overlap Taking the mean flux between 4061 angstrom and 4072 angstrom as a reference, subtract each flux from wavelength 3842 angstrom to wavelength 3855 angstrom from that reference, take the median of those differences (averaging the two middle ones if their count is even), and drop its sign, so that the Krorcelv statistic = 0.01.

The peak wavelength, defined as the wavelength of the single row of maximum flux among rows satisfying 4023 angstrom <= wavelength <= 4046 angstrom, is 4026.12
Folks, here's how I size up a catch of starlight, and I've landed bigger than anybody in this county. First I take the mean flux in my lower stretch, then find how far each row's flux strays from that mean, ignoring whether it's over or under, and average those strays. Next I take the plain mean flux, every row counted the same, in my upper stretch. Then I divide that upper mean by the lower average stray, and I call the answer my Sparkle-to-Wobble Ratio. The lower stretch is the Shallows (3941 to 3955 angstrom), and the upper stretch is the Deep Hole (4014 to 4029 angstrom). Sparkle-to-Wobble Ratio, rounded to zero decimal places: 25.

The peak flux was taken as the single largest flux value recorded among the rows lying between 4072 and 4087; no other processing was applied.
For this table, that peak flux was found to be 2.94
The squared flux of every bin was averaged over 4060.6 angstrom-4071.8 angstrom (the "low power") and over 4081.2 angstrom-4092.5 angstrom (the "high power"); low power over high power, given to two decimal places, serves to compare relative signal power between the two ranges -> 0.91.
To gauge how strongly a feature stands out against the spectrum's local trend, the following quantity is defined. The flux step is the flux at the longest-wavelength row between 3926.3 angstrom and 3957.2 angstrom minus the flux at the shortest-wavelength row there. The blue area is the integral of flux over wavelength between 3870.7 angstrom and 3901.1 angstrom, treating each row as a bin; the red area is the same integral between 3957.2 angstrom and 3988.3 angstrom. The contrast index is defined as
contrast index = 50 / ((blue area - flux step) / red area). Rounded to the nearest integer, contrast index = 47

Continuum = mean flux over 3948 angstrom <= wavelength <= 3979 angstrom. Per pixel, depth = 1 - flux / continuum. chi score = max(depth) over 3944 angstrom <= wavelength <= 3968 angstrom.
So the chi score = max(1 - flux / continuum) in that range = 0.7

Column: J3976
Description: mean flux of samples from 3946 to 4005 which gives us 2.3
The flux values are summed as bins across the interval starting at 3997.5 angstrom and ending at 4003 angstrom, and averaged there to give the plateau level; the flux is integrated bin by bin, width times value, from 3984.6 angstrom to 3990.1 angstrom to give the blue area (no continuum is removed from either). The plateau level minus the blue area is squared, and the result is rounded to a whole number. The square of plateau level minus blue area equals 123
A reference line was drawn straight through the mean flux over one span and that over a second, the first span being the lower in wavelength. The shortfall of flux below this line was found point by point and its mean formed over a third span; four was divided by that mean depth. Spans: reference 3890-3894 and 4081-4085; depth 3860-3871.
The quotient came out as -6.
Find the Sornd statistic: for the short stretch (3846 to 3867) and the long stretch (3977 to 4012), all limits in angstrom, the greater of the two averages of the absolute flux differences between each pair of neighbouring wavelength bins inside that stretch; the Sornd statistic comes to 0.20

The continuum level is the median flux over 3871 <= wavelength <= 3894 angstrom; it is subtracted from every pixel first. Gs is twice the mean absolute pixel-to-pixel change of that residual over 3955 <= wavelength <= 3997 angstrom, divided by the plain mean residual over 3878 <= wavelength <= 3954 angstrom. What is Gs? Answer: -4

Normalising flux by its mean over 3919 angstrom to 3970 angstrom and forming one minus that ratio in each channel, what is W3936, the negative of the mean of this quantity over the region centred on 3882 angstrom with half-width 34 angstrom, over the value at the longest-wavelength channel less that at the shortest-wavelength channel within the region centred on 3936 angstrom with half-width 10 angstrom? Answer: -1.0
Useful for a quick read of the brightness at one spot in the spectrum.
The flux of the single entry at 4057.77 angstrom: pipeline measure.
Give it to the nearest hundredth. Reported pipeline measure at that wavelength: 2.65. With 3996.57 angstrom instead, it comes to 2.63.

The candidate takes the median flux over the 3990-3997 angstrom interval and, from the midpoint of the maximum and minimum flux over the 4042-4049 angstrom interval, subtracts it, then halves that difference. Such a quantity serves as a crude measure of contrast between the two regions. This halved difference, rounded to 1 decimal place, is -0.1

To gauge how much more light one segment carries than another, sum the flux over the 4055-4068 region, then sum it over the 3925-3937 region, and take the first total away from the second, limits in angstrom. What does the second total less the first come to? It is -10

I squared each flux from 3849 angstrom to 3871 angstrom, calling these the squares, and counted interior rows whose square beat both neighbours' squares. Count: 4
